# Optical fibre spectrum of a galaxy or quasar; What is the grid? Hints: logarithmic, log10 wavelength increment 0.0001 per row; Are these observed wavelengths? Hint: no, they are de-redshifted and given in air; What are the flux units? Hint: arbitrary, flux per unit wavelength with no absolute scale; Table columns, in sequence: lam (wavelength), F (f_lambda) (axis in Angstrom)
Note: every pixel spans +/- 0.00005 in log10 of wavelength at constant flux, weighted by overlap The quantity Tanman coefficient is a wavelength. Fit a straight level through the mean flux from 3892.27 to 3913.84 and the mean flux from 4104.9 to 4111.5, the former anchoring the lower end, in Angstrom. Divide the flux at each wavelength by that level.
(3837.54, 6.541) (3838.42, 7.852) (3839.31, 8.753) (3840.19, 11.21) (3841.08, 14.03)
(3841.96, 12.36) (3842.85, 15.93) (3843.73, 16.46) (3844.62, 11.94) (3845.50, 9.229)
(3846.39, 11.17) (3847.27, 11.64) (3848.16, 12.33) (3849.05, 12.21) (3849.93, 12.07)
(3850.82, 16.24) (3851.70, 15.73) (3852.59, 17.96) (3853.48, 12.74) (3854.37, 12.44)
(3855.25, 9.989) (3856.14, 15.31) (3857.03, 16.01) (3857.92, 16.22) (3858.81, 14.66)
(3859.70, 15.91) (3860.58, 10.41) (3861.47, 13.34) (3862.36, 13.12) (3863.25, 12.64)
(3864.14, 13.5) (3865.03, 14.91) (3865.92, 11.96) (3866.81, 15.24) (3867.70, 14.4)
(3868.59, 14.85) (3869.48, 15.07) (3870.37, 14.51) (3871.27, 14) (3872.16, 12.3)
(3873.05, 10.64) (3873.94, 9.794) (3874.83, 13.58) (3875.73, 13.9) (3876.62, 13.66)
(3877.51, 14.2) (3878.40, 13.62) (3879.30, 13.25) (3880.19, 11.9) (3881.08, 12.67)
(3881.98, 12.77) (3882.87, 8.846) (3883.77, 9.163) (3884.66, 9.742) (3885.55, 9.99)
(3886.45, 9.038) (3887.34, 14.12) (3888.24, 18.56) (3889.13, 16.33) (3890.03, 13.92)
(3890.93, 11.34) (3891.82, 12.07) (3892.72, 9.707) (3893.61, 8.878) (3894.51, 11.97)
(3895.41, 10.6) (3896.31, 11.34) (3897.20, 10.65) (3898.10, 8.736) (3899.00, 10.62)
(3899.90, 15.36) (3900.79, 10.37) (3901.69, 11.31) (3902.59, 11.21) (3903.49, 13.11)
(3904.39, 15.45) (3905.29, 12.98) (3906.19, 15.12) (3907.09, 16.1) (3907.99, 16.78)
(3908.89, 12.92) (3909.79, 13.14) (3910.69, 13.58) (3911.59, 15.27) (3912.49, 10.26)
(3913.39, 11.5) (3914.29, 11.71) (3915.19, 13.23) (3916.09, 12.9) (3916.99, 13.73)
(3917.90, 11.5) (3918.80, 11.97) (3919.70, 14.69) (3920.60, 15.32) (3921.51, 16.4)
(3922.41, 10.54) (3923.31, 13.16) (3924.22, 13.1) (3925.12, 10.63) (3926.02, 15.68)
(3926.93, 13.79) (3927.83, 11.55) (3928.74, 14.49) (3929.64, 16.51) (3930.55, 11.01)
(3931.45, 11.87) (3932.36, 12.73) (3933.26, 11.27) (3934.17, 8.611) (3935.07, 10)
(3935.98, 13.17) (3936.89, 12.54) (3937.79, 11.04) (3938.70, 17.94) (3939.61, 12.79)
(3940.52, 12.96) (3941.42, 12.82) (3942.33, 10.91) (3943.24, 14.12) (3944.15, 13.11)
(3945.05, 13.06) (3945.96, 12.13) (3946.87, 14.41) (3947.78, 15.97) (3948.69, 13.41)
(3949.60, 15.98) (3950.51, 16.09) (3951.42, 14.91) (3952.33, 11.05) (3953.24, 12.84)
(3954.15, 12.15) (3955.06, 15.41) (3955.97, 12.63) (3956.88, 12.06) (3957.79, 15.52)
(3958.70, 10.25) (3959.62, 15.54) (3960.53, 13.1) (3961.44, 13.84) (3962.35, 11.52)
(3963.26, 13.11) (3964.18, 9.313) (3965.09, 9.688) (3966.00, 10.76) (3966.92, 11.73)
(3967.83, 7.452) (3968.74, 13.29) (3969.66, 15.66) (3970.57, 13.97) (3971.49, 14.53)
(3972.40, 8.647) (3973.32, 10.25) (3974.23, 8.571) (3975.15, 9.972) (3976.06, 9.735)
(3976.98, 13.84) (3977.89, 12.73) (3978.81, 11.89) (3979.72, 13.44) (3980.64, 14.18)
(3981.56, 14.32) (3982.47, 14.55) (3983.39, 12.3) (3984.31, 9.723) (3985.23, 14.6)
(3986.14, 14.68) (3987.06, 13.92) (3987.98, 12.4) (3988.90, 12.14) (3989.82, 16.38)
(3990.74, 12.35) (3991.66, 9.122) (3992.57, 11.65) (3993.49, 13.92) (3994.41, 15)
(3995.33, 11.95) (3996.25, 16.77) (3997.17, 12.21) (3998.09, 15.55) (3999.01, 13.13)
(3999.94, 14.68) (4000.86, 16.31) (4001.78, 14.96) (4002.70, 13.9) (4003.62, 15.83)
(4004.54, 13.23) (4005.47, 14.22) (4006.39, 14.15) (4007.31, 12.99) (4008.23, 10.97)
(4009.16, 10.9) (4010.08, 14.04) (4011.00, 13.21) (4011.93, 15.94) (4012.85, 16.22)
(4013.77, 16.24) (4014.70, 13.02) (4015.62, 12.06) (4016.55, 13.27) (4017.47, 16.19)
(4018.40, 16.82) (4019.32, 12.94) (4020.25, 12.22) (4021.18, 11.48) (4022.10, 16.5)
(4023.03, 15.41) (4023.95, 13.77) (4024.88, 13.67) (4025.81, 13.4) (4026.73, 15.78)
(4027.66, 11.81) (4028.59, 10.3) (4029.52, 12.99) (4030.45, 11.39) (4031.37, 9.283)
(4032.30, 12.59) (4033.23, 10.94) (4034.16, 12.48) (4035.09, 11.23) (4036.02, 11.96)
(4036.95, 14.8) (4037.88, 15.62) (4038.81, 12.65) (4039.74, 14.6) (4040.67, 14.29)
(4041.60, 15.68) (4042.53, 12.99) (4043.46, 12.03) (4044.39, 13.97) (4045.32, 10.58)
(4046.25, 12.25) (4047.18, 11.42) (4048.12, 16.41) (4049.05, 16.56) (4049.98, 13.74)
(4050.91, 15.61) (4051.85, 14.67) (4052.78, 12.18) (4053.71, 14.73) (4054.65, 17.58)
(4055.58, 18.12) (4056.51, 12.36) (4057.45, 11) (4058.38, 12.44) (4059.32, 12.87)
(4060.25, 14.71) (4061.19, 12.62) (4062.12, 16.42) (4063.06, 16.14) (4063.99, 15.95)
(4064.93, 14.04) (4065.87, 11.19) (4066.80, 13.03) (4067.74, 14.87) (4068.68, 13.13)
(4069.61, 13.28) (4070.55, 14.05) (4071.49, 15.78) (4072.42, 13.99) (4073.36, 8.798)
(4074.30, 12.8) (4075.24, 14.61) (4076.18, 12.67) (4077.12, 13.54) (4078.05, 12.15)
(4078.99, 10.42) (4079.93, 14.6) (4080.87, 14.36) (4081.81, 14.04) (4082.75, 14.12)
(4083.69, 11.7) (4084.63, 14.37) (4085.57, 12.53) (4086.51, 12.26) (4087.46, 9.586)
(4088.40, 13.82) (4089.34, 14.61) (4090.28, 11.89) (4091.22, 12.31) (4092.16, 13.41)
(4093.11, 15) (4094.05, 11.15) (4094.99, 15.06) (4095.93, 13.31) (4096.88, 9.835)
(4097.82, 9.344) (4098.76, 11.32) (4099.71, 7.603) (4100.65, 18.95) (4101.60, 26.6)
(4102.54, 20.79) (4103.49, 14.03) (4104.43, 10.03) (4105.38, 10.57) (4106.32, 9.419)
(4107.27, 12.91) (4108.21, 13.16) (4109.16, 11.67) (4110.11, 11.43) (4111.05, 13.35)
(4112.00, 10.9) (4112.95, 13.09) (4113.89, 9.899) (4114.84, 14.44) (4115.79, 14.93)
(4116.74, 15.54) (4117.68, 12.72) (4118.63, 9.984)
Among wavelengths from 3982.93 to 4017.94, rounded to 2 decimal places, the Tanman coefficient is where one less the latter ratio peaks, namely 3991.66 Angstrom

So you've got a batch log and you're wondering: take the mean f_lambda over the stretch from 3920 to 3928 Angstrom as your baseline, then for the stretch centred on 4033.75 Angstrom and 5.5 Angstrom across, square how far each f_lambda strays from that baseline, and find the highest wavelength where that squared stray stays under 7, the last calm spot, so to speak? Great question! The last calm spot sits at 4036.02 Angstrom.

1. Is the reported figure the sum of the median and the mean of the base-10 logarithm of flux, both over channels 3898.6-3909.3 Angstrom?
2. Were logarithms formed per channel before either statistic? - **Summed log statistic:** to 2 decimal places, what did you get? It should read 2.24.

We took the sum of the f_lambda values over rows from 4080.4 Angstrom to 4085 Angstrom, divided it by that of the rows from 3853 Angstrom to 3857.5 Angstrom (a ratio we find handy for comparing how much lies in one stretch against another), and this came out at 1.03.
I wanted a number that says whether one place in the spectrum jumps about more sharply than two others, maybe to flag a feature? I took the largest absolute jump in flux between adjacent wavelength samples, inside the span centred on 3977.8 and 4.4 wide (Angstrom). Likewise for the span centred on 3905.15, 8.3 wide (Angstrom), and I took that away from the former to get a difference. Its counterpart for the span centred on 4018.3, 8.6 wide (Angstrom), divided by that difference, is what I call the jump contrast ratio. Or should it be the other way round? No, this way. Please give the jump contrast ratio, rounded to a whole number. 20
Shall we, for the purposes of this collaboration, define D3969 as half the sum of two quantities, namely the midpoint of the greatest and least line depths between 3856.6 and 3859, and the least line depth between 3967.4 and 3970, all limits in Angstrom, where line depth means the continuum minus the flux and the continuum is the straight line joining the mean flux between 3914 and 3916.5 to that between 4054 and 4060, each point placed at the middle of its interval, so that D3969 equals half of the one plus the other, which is -2.9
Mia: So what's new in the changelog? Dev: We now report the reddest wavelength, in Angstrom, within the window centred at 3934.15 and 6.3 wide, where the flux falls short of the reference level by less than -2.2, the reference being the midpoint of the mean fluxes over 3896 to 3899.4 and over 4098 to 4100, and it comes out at 3936.89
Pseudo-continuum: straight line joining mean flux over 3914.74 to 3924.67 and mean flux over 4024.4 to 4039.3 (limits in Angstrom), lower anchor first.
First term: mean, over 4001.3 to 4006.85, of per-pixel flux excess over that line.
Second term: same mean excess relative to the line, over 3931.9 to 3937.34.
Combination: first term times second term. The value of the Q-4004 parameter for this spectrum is -3.0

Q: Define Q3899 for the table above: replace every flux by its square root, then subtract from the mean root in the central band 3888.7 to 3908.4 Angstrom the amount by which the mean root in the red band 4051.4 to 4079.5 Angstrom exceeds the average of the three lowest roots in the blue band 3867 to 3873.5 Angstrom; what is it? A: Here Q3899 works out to 3.33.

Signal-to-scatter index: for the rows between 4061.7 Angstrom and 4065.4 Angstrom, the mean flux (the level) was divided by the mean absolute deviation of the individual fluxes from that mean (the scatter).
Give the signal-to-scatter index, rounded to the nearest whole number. 20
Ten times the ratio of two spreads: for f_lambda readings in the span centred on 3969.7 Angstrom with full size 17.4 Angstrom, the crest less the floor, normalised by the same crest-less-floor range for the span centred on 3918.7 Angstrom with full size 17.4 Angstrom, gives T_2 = 13.4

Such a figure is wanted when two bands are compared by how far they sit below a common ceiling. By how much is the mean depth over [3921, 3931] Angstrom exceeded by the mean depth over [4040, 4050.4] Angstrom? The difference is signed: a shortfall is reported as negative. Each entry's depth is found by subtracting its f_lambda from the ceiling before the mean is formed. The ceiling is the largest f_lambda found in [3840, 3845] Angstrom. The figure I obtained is -0.28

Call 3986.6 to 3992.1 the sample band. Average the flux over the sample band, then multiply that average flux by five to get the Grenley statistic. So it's 64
